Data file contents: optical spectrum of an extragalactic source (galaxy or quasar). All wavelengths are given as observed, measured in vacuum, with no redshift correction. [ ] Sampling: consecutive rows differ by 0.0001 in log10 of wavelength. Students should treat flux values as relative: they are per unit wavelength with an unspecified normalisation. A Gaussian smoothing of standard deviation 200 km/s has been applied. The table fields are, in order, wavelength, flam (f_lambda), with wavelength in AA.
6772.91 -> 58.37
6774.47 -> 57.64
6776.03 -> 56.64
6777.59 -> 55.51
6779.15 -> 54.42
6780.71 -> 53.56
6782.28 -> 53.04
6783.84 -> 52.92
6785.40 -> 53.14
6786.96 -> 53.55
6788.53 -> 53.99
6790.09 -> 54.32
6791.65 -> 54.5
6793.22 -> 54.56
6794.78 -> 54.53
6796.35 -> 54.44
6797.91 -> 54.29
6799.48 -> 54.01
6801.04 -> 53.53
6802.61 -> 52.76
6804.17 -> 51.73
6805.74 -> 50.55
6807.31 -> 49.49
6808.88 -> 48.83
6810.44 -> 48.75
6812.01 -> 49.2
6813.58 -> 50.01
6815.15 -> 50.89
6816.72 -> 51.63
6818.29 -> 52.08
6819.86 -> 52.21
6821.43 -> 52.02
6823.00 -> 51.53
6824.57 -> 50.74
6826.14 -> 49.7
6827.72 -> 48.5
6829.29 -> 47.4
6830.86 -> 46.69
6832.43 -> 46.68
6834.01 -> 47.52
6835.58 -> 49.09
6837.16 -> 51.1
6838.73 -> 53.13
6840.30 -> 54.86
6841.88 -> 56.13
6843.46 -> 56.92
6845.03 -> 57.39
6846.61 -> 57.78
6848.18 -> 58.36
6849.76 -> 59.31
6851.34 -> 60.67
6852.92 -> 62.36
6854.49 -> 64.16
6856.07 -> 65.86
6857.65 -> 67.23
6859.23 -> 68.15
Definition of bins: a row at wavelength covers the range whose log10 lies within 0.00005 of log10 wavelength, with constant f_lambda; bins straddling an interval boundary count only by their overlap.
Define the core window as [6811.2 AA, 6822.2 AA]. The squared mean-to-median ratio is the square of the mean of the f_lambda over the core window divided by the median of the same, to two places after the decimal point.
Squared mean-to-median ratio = 0.98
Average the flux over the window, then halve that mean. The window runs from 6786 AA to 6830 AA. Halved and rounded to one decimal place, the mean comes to 25.9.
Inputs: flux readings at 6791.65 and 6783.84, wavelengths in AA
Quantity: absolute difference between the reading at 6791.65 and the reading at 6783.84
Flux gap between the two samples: 1.6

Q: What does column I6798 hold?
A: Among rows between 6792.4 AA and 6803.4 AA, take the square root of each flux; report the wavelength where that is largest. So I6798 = 6793.22 AA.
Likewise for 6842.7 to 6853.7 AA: 6852.92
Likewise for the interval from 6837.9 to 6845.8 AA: 6845.03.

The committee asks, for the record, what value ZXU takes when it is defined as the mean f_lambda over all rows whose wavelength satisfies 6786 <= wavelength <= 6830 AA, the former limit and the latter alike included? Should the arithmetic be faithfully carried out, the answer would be 52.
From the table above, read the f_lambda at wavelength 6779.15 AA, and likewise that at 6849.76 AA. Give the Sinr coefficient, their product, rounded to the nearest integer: 3228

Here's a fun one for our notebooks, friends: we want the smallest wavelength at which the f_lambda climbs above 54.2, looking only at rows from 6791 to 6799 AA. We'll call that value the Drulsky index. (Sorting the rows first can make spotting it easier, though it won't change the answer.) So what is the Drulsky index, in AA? 6791.65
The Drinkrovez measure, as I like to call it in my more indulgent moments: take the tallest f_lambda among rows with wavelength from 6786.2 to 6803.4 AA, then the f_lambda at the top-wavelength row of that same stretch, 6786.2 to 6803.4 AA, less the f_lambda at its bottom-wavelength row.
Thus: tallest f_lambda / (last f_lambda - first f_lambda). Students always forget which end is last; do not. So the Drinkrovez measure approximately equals -69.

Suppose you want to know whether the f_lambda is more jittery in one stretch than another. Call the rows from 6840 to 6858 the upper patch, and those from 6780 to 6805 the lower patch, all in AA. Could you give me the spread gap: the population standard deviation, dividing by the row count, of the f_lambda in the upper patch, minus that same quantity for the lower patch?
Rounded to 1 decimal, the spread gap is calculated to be 3.0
